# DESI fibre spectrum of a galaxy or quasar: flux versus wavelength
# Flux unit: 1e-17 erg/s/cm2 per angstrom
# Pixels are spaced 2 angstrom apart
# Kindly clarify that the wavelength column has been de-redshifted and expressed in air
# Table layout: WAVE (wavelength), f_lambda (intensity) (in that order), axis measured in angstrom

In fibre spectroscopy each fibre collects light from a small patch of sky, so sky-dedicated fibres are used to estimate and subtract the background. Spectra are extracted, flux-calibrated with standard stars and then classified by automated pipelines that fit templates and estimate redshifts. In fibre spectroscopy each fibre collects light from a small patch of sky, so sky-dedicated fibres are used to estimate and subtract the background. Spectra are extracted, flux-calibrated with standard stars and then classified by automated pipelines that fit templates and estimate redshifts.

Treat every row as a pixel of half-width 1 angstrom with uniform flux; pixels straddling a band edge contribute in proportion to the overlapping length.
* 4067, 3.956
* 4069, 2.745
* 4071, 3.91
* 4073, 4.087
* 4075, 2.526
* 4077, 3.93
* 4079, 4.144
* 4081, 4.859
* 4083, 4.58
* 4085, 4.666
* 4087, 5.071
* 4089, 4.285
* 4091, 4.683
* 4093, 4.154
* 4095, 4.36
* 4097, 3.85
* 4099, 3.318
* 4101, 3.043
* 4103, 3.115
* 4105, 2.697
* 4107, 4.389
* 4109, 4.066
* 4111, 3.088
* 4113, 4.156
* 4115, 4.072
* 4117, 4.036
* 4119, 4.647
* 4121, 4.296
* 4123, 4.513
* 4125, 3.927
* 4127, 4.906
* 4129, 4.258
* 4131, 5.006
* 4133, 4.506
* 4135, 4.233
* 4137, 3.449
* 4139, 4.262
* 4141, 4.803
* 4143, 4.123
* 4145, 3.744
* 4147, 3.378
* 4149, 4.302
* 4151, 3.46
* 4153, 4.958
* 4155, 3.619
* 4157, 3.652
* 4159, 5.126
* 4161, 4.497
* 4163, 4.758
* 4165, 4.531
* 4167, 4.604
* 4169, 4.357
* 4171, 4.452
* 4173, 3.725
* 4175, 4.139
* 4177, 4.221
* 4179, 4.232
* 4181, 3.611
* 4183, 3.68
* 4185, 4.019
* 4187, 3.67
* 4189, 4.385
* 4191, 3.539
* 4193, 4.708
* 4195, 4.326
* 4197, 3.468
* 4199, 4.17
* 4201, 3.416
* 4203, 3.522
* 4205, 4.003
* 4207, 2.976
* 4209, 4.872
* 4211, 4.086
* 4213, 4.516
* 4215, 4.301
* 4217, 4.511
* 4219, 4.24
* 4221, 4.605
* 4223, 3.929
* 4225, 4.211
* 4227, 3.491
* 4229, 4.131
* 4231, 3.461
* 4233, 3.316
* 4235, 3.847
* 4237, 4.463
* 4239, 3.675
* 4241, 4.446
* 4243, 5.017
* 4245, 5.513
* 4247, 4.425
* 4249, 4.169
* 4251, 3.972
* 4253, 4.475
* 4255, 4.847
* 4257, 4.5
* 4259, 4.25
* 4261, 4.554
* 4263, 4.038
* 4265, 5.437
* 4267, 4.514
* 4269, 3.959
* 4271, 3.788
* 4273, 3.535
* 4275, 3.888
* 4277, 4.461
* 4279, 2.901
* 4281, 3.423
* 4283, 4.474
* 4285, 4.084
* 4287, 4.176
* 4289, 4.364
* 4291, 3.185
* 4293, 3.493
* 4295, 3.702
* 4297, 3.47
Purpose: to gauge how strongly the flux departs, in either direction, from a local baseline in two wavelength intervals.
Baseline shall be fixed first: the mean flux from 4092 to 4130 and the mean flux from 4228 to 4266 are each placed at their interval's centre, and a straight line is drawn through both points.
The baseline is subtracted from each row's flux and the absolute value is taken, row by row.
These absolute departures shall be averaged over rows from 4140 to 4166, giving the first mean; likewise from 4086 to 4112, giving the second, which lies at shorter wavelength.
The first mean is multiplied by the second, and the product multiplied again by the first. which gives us 0.18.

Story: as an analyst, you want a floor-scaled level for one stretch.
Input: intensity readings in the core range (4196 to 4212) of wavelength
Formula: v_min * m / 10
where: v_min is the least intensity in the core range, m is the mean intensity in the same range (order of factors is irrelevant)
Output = 1.14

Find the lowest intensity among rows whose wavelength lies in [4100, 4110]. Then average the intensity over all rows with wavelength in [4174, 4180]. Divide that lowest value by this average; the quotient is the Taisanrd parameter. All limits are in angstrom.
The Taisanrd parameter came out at 0.64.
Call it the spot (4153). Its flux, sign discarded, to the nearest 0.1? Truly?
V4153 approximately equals 5.0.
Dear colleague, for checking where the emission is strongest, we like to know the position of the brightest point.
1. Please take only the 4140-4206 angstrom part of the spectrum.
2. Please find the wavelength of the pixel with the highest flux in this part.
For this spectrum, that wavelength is 4159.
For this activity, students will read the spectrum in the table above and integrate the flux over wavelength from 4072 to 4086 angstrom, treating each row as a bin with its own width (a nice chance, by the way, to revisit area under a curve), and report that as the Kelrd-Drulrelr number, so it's 57.6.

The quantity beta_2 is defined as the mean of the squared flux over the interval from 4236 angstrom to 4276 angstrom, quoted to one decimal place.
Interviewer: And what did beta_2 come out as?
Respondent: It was 19.4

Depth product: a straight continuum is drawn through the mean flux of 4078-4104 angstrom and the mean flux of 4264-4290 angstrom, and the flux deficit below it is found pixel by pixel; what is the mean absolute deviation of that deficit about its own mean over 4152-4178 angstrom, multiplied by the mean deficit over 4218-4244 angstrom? 0.013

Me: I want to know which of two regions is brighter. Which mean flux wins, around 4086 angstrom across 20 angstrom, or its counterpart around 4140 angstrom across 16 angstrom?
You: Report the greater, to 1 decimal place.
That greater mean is 4.5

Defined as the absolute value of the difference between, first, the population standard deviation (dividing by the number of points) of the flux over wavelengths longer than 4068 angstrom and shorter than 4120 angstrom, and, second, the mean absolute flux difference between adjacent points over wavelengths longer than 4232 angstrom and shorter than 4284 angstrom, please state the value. 0.092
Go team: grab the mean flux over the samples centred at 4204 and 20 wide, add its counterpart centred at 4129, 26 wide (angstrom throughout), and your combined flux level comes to 8.3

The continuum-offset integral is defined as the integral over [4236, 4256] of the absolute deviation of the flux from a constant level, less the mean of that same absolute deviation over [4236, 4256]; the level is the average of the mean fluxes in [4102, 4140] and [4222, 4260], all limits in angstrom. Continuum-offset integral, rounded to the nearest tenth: 9.1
